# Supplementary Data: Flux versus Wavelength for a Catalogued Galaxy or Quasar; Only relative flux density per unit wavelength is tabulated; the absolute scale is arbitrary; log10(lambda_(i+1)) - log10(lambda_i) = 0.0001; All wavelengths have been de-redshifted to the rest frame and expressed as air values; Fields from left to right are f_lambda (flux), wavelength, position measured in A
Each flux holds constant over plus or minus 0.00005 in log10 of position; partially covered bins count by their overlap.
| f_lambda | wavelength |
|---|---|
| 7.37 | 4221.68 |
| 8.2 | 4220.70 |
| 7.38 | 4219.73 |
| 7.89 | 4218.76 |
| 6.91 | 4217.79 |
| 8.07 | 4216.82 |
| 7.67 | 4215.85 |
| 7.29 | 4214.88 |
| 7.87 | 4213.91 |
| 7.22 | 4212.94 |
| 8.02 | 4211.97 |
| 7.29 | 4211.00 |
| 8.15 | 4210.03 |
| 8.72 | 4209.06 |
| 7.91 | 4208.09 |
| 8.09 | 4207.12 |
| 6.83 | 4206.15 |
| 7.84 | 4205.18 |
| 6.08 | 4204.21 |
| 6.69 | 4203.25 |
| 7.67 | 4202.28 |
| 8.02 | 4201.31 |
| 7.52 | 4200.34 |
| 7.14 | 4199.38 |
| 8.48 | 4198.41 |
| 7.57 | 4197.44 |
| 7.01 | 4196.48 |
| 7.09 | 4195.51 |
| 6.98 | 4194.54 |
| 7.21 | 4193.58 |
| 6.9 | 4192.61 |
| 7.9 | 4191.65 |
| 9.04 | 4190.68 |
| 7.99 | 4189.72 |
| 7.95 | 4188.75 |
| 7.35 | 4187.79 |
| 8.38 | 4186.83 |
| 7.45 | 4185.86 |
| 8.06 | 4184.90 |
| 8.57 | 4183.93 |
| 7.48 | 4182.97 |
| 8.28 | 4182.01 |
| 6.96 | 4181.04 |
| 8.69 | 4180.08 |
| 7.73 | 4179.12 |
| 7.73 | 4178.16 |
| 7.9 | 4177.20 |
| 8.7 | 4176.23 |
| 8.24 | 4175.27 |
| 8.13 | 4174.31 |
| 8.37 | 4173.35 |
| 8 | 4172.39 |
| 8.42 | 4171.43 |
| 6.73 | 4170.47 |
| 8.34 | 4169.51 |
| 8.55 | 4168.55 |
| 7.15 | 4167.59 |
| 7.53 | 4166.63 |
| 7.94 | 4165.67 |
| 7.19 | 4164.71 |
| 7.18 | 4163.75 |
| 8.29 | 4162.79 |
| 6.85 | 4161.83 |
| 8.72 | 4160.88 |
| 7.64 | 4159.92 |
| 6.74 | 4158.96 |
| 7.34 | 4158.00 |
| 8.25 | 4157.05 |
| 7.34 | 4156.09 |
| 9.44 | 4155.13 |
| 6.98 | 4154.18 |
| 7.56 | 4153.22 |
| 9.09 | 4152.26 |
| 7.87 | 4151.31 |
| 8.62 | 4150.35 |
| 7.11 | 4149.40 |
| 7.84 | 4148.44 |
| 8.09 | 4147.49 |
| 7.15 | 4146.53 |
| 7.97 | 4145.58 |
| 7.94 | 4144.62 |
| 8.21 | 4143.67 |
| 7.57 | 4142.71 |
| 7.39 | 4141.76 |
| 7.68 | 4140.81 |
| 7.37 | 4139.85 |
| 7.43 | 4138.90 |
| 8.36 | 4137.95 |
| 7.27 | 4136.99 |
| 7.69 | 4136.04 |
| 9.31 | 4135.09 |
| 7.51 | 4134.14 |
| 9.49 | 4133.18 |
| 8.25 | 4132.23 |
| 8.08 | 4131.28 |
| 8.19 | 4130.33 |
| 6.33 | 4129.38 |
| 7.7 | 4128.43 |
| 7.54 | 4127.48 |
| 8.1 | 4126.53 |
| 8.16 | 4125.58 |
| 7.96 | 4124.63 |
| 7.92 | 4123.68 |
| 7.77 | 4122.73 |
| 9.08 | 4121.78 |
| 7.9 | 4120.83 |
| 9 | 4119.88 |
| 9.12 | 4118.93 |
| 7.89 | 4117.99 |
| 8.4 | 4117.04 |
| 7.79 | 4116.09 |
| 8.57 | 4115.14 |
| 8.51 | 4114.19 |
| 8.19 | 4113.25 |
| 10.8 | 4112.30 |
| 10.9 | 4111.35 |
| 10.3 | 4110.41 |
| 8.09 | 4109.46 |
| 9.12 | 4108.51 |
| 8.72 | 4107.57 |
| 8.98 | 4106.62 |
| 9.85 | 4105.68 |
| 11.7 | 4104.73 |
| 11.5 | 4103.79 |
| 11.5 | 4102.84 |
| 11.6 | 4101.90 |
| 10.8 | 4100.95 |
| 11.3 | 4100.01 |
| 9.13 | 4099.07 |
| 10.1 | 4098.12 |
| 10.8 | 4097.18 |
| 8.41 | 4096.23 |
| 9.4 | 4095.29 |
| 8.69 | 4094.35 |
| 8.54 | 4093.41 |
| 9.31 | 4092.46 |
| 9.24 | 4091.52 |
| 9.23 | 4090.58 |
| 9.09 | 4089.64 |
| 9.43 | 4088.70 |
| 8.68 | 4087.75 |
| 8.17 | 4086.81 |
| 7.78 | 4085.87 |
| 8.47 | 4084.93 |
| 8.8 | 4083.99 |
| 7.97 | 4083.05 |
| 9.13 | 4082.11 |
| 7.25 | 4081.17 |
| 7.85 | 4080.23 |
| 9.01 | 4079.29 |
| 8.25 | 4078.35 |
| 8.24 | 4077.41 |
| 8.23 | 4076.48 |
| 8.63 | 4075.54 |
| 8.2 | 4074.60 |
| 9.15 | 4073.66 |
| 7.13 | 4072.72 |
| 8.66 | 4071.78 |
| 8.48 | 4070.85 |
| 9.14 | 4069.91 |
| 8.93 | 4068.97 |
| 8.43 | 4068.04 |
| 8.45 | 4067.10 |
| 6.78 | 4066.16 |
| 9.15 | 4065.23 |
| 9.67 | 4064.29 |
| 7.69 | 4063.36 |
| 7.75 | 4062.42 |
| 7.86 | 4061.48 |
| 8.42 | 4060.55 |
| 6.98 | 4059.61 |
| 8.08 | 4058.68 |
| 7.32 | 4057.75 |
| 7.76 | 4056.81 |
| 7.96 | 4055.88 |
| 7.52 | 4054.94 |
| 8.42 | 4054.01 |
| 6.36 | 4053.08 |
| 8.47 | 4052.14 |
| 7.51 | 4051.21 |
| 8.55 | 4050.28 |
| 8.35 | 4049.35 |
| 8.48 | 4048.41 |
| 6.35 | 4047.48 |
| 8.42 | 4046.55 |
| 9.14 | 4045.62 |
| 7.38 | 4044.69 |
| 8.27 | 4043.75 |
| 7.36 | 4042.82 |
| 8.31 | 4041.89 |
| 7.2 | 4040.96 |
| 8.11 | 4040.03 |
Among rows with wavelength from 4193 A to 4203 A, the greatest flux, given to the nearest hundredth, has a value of 8.48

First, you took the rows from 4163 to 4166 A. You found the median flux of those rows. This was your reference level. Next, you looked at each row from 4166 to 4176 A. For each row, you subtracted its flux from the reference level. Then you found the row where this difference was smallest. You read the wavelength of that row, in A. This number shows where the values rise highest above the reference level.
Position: 4168.55 A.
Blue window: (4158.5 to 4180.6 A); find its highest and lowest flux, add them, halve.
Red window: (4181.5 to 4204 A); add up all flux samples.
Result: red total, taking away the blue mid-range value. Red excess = 169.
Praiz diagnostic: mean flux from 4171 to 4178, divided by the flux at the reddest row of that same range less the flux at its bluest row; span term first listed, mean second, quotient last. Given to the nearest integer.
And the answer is -16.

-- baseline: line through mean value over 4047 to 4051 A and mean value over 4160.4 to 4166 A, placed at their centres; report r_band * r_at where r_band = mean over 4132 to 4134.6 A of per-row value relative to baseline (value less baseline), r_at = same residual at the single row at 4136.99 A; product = -0.32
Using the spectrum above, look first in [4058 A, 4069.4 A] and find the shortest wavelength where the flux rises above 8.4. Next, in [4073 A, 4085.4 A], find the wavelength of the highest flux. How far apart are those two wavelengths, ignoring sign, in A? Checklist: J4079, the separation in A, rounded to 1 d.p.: 13.1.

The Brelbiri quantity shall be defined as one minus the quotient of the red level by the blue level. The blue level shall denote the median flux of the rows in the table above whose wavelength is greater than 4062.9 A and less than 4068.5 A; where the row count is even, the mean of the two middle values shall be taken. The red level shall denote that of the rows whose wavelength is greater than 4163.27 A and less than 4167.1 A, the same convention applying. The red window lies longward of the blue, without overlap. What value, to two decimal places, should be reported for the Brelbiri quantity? 0.13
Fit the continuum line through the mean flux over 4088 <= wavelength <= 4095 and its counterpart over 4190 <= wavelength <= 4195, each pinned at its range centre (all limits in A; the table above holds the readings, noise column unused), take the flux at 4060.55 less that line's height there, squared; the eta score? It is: 1.2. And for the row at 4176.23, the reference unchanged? 0.7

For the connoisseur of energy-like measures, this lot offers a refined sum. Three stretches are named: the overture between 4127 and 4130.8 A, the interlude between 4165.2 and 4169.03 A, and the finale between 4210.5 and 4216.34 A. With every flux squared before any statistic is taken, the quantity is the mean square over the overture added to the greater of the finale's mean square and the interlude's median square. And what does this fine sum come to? 116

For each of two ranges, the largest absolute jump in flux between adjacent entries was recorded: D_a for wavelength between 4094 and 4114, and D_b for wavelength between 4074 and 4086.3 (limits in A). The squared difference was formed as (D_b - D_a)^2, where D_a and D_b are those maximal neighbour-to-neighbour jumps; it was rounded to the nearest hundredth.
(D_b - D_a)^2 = 0.53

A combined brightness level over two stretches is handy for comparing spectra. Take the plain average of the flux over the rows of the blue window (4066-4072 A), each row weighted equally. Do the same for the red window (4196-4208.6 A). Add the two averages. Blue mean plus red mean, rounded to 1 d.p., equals 15.9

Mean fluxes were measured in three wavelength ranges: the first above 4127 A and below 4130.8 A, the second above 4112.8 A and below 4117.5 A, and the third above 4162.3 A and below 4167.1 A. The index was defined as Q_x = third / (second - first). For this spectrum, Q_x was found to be 9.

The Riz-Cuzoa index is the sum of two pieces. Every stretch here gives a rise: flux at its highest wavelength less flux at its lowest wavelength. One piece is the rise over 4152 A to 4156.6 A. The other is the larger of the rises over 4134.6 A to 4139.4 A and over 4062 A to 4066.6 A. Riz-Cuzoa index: -2.7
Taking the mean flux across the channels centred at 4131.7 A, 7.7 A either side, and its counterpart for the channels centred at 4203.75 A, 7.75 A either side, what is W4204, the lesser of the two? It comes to 7.56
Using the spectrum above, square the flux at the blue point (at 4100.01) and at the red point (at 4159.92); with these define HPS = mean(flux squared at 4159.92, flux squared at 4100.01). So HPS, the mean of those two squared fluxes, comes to 93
